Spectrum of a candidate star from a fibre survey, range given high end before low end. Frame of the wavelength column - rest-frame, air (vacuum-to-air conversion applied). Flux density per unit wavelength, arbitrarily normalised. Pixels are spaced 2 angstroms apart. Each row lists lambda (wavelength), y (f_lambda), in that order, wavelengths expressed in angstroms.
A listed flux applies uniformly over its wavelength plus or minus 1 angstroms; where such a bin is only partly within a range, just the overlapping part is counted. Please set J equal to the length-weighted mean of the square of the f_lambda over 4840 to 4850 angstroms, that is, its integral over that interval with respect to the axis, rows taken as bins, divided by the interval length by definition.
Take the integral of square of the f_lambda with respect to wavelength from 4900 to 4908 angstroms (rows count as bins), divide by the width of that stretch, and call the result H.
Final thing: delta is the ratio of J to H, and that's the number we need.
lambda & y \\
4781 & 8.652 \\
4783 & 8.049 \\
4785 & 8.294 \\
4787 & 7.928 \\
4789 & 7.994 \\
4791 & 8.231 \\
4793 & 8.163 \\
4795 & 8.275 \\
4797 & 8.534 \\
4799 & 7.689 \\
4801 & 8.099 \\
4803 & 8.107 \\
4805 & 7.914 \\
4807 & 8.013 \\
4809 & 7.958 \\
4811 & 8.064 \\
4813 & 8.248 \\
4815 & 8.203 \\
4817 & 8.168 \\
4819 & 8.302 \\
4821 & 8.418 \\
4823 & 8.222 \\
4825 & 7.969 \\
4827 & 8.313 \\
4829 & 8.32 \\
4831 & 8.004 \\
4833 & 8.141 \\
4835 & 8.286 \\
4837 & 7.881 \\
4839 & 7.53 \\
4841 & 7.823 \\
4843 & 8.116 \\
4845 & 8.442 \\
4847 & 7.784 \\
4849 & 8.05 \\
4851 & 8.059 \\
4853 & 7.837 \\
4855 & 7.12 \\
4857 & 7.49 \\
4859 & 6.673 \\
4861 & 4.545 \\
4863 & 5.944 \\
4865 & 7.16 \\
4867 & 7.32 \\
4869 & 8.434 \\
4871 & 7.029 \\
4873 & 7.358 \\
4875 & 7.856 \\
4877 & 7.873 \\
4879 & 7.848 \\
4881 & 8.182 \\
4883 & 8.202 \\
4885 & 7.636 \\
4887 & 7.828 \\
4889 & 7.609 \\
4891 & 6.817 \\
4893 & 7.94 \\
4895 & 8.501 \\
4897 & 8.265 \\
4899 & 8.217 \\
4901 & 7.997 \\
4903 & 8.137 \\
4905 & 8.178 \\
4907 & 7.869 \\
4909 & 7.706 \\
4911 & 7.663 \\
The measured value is 1.00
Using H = 64.7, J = 64.7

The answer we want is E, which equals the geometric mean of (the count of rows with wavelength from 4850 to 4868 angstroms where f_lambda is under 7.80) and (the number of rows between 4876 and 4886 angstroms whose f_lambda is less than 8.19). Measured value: 5.3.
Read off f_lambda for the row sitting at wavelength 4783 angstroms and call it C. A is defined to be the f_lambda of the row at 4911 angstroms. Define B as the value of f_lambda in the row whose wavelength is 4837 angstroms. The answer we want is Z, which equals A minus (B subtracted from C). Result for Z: 7.5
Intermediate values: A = 7.663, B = 7.881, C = 8.049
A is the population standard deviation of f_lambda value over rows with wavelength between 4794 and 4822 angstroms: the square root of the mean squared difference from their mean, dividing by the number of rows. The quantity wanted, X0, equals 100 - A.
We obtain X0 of 99.8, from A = 0.2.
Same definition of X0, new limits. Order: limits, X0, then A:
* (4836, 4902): 99.2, 0.8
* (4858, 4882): 99.0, 1.0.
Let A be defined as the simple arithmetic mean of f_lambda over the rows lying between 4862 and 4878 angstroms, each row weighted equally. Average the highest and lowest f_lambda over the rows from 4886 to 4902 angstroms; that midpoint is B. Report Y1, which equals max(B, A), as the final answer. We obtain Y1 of 7.66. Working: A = 7.4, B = 7.66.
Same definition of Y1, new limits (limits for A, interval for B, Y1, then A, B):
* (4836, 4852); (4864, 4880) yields 7.96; 8.0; 7.73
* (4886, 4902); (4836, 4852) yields 7.99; 7.9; 7.99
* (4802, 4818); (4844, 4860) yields 8.08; 8.1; 7.56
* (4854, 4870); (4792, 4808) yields 8.11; 6.8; 8.11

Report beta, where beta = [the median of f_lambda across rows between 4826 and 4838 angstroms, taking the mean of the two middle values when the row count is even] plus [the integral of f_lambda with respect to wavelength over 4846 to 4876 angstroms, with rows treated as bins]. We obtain 226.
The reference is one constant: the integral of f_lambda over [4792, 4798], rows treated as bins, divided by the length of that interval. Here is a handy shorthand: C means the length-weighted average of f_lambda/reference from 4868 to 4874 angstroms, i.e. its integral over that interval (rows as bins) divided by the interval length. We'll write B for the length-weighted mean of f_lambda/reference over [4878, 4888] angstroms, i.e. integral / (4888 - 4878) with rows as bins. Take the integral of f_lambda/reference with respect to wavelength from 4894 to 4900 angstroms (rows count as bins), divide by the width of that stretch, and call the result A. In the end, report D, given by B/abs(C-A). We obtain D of 11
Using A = 1.00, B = 0.954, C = 0.914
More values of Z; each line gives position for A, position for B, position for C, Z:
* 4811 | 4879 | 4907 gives 8.0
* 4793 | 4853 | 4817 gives 7.8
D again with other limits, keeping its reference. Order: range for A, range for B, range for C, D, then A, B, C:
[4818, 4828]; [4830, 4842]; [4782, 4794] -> 59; 0.99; 0.954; 0.974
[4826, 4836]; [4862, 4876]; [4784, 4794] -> 80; 0.99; 0.877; 0.976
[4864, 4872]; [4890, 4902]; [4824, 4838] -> 12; 0.90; 0.956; 0.977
